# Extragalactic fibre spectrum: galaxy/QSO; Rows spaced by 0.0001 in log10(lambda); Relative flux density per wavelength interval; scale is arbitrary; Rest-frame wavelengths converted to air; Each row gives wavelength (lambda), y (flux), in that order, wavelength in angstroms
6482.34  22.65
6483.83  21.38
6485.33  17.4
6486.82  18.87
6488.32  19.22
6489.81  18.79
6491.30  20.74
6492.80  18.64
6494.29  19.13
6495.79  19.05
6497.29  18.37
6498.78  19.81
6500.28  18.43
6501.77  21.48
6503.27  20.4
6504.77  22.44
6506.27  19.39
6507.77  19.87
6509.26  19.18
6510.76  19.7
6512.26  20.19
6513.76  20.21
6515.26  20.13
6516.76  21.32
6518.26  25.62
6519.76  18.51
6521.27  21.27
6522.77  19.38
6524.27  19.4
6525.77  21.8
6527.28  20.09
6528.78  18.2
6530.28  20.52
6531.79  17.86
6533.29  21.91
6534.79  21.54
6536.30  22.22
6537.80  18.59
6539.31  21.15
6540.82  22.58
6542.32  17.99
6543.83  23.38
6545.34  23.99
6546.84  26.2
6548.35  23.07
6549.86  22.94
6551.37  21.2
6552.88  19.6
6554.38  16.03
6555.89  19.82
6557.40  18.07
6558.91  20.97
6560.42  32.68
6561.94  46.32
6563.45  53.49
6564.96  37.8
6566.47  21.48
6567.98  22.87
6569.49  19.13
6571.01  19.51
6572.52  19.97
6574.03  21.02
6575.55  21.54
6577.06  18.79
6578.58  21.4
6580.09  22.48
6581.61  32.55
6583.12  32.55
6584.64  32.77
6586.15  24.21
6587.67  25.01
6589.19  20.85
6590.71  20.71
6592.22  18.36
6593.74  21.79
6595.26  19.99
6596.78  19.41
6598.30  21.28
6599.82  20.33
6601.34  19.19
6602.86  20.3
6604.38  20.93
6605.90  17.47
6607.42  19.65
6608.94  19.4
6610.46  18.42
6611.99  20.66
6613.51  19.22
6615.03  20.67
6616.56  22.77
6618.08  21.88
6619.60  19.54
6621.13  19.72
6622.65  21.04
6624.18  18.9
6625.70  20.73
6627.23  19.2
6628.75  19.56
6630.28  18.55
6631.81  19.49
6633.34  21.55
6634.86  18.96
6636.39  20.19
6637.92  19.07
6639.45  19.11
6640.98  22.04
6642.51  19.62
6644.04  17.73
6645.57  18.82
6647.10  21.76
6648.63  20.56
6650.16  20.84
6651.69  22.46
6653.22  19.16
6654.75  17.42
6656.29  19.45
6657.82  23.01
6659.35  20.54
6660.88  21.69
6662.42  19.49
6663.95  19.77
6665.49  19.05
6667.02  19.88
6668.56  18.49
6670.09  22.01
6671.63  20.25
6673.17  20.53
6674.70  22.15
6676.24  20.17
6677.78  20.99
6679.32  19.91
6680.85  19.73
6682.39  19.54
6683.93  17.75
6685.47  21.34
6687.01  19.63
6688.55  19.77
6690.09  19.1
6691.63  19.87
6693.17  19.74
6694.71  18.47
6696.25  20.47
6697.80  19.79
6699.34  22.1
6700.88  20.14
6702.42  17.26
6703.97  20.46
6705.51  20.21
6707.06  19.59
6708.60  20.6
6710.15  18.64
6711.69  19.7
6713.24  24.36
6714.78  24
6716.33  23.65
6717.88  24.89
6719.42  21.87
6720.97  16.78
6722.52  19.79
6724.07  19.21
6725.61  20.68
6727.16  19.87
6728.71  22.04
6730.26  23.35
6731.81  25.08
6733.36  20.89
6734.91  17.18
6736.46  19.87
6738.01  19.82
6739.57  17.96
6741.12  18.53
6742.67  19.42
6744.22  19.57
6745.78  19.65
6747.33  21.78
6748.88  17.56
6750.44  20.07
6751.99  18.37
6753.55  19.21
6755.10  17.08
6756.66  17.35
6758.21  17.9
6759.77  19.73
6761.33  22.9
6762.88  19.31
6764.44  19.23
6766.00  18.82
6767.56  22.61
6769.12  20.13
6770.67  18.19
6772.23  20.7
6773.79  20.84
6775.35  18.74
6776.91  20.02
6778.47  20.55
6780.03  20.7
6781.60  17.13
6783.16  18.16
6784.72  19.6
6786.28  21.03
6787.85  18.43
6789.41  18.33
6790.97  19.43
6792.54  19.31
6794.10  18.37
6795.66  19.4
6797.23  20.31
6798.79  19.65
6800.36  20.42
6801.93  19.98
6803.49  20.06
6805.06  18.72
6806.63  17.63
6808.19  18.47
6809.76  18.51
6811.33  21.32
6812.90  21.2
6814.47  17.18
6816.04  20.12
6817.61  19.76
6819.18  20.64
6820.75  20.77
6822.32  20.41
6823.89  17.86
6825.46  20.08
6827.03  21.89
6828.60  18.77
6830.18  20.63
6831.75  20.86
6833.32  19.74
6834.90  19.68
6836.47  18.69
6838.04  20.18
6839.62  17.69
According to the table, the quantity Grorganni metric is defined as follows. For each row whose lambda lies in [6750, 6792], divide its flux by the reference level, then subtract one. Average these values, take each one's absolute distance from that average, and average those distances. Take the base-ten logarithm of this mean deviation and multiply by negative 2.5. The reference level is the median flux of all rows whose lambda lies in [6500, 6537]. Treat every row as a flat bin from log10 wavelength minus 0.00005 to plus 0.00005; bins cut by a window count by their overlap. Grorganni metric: 3.10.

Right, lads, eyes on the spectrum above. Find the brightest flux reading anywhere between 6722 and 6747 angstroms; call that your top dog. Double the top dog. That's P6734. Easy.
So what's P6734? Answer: 50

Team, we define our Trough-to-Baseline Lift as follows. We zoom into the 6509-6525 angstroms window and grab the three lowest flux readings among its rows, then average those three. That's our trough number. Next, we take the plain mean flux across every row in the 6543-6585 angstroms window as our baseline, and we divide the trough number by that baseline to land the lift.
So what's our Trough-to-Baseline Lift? 0.75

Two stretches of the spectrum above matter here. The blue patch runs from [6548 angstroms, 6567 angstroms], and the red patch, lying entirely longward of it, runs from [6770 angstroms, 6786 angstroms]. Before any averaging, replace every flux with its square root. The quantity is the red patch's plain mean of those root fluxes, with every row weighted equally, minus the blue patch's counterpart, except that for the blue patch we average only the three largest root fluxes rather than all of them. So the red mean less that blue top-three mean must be -2.3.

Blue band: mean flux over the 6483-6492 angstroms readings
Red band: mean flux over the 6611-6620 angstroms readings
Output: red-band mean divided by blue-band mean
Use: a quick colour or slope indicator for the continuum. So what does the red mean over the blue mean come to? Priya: 1.07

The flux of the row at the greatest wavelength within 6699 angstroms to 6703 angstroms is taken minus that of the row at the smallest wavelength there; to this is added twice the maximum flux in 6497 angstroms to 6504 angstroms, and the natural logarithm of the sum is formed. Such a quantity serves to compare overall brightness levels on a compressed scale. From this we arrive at 3.64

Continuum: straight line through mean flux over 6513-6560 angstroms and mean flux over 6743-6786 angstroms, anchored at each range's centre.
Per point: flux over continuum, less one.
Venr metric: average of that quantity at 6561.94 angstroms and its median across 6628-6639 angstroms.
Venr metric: 0.60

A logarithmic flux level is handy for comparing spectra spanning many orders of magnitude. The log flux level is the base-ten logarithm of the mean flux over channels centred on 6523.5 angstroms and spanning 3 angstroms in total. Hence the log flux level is 1.29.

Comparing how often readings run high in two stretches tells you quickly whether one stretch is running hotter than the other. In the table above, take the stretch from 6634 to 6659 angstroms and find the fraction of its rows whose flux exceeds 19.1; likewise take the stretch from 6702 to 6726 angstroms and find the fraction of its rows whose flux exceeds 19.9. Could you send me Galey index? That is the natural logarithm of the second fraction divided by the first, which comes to -0.20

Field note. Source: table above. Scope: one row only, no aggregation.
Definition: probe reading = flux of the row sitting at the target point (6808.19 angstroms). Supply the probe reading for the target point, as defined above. 18.47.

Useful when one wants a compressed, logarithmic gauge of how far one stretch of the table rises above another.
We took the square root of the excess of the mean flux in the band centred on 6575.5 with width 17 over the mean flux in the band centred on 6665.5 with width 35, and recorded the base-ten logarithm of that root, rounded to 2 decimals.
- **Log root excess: 0.21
